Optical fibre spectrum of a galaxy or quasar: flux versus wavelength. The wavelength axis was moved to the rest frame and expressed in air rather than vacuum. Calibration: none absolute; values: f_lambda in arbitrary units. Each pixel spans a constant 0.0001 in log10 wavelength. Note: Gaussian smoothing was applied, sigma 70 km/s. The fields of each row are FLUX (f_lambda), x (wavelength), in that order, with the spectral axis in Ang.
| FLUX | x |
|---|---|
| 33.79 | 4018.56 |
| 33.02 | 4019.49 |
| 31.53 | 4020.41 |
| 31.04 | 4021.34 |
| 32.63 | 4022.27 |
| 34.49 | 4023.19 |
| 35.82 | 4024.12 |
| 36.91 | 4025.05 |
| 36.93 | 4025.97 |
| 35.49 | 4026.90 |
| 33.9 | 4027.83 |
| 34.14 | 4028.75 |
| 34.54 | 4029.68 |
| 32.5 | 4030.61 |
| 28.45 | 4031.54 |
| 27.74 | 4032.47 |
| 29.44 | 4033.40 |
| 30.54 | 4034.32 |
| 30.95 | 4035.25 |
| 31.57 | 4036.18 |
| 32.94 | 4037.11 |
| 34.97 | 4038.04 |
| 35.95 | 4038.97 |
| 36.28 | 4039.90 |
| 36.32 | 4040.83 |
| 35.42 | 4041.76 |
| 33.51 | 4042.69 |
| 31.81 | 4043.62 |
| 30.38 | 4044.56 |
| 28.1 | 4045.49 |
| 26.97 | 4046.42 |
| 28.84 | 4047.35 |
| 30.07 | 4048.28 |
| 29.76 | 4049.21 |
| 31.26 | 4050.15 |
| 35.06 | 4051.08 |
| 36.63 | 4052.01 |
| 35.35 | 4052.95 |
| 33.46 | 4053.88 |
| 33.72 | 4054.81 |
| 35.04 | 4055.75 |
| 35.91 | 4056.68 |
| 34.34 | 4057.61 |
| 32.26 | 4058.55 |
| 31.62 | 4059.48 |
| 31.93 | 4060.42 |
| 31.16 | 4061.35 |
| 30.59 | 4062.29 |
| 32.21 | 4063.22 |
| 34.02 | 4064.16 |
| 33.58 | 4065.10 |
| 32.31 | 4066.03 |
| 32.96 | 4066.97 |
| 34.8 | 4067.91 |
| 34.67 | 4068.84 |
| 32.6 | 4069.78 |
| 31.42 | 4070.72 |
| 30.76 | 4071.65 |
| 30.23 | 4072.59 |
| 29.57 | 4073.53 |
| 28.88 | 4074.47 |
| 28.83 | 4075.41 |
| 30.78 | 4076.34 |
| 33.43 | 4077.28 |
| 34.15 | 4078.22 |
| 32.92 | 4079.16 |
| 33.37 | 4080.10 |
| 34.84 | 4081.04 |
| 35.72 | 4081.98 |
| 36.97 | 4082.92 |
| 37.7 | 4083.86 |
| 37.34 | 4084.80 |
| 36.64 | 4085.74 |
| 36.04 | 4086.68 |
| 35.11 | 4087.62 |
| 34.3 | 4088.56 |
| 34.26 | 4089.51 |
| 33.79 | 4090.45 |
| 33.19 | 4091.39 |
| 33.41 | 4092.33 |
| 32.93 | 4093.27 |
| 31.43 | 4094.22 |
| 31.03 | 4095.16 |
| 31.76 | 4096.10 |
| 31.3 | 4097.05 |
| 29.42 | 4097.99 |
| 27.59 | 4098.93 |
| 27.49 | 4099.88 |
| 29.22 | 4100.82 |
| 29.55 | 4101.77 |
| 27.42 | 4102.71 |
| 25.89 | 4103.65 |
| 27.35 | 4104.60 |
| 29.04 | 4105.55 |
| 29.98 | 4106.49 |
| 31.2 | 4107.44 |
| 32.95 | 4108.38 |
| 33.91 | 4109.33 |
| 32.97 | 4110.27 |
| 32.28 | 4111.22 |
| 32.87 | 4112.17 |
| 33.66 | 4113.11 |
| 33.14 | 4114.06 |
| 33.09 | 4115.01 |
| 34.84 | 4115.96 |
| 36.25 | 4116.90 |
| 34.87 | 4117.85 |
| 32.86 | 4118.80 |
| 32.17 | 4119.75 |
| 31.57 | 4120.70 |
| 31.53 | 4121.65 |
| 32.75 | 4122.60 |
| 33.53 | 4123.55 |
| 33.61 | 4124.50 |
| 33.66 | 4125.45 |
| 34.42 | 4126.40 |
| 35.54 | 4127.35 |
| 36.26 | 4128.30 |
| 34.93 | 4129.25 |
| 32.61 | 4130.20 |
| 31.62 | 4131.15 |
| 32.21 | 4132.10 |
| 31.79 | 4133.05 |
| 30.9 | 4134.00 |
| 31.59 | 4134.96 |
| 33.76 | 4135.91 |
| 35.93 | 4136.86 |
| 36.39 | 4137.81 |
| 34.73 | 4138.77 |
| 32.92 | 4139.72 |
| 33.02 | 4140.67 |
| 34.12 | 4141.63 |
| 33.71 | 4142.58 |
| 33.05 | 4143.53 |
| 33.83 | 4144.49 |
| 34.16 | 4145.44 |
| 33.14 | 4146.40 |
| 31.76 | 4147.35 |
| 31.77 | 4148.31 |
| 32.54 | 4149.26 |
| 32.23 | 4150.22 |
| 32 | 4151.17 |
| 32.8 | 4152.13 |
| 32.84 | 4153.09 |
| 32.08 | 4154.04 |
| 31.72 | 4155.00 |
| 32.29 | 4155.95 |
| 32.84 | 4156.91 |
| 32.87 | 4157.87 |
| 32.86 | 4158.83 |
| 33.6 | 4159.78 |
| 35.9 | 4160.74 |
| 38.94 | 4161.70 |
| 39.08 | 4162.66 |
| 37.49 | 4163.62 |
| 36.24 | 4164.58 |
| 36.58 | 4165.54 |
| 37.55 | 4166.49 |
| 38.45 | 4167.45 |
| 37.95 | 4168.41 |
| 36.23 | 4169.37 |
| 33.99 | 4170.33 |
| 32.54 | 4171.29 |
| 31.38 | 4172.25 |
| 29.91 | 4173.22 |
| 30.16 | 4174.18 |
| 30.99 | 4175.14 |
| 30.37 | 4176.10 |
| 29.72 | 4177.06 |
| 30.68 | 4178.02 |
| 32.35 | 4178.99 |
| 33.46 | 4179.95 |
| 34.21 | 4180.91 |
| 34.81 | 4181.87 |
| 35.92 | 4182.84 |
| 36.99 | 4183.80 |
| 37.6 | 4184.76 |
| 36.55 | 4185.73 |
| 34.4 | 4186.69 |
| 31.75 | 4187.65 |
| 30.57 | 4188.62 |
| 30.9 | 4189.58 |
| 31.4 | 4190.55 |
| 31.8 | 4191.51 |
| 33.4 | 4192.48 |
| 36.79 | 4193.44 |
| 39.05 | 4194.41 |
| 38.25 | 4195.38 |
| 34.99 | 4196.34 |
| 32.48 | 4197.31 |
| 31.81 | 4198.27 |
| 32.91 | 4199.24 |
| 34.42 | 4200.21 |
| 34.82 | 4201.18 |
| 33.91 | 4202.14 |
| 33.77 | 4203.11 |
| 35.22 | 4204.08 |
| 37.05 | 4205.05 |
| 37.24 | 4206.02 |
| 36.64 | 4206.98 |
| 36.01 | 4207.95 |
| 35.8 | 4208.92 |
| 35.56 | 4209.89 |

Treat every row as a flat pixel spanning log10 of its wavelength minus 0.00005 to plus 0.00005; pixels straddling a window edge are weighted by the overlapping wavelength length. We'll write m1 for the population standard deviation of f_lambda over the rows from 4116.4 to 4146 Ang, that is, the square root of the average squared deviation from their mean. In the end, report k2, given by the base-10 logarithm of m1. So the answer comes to 0.18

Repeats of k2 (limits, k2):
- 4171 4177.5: -0.04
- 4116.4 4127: 0.14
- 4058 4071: 0.09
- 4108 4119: 0.04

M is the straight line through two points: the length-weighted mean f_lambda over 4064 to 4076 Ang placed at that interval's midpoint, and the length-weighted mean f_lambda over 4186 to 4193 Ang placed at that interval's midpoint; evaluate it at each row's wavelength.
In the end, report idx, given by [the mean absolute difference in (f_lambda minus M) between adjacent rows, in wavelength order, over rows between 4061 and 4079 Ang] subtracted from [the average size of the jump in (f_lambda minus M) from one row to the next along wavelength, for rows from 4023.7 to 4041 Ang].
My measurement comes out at 0.0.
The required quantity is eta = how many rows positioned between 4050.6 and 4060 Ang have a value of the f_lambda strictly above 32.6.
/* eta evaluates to 8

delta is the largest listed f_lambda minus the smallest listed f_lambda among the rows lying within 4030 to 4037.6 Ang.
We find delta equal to 5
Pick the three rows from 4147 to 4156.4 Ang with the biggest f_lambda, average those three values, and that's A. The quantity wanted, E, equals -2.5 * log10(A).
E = -3.79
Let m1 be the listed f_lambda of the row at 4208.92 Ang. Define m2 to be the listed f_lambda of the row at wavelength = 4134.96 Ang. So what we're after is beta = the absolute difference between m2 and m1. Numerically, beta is 4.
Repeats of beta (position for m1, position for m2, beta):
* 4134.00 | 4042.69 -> 3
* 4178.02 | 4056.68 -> 5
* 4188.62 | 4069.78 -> 2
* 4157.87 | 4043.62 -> 1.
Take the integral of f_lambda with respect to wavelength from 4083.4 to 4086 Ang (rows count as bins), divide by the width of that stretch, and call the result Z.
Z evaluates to 37.3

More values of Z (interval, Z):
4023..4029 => 35.5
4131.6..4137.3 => 32.7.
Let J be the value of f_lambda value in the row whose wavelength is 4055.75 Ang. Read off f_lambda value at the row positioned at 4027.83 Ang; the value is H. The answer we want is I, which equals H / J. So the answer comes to 0.97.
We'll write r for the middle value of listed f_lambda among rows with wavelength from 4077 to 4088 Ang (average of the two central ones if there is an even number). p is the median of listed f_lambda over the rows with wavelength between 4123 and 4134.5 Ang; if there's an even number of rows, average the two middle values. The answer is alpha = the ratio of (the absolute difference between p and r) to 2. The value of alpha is 0.92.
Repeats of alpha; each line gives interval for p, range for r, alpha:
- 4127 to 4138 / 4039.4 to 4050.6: 1.18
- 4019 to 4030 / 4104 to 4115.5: 0.70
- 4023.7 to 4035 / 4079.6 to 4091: 0.70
